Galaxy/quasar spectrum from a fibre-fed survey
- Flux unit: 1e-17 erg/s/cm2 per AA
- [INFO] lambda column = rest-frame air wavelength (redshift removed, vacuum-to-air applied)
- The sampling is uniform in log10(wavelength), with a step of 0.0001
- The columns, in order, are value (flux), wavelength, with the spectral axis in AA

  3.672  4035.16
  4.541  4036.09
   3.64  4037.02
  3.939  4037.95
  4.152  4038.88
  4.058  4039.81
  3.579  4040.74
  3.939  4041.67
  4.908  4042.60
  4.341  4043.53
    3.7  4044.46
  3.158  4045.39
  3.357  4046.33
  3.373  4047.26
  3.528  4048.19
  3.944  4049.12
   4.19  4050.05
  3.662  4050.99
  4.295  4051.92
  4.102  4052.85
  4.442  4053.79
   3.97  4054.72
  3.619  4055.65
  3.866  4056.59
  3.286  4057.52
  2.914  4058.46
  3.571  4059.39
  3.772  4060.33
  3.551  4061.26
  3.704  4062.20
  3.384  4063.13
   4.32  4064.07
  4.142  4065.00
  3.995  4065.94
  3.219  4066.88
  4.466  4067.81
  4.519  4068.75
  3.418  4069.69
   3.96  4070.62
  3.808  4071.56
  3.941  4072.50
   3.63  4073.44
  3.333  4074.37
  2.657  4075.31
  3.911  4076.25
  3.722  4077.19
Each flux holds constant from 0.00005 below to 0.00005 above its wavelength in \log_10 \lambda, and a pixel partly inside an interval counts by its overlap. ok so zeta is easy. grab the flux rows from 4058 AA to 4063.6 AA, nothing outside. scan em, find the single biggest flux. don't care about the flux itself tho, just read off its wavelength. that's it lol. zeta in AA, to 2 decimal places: 4060.33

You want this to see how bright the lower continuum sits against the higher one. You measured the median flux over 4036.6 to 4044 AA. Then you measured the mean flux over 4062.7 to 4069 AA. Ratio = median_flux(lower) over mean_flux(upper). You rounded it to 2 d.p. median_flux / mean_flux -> 1.00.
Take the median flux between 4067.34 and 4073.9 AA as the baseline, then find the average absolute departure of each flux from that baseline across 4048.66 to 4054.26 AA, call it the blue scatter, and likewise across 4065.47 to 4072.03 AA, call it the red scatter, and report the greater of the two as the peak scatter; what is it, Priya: 0.365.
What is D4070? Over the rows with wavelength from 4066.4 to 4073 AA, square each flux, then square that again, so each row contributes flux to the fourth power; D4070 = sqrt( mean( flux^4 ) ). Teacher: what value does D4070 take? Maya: 15.8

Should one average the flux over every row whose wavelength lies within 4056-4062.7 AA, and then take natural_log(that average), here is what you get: 1.26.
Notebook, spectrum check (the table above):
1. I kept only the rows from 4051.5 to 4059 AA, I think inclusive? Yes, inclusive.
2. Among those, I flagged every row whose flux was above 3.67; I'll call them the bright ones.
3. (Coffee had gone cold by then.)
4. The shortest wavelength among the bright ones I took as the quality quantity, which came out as 4051.92 AA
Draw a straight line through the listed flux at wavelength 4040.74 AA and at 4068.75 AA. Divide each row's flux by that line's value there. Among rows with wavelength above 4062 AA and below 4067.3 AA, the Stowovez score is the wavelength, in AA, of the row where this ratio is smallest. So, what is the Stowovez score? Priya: 4066.88 AA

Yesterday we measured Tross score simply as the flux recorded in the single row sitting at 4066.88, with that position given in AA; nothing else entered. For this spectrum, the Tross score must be 3.219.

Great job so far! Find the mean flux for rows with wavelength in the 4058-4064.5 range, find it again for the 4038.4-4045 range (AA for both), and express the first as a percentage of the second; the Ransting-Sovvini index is 88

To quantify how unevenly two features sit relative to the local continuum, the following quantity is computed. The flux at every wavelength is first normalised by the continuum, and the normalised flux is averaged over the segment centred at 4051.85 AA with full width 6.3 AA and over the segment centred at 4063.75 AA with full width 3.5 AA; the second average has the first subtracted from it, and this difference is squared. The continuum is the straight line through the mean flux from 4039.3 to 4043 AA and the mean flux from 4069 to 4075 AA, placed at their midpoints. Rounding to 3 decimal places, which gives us 0.000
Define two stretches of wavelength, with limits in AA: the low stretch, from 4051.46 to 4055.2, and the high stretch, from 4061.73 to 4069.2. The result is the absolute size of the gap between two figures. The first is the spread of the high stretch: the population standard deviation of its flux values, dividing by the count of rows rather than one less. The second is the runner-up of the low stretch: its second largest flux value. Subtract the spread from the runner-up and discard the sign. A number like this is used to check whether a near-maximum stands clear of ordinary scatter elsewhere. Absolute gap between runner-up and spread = 3.84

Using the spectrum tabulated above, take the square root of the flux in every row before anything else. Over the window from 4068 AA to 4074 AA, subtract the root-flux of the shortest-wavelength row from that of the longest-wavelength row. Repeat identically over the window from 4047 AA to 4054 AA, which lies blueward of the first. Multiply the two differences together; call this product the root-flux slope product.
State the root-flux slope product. -0.060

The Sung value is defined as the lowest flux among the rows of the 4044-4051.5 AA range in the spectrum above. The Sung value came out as 3.158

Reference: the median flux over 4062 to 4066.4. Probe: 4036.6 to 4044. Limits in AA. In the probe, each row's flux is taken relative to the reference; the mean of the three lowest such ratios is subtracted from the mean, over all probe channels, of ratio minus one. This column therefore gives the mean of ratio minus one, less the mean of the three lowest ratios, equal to -0.912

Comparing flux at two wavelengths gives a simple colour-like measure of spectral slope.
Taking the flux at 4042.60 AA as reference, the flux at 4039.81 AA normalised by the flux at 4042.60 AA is 0.83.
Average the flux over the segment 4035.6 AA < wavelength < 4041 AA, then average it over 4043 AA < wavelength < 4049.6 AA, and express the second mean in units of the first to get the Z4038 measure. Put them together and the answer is 0.91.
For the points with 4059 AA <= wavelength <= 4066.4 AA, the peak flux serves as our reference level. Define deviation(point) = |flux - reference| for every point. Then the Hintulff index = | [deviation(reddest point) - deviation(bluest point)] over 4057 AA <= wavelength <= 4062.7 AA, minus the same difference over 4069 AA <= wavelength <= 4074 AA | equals 0.21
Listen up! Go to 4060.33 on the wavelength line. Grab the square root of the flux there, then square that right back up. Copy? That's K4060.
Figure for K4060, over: 3.77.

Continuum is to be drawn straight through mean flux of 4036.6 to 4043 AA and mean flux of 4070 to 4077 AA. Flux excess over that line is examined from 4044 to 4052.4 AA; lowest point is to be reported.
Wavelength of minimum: 4045.39 AA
